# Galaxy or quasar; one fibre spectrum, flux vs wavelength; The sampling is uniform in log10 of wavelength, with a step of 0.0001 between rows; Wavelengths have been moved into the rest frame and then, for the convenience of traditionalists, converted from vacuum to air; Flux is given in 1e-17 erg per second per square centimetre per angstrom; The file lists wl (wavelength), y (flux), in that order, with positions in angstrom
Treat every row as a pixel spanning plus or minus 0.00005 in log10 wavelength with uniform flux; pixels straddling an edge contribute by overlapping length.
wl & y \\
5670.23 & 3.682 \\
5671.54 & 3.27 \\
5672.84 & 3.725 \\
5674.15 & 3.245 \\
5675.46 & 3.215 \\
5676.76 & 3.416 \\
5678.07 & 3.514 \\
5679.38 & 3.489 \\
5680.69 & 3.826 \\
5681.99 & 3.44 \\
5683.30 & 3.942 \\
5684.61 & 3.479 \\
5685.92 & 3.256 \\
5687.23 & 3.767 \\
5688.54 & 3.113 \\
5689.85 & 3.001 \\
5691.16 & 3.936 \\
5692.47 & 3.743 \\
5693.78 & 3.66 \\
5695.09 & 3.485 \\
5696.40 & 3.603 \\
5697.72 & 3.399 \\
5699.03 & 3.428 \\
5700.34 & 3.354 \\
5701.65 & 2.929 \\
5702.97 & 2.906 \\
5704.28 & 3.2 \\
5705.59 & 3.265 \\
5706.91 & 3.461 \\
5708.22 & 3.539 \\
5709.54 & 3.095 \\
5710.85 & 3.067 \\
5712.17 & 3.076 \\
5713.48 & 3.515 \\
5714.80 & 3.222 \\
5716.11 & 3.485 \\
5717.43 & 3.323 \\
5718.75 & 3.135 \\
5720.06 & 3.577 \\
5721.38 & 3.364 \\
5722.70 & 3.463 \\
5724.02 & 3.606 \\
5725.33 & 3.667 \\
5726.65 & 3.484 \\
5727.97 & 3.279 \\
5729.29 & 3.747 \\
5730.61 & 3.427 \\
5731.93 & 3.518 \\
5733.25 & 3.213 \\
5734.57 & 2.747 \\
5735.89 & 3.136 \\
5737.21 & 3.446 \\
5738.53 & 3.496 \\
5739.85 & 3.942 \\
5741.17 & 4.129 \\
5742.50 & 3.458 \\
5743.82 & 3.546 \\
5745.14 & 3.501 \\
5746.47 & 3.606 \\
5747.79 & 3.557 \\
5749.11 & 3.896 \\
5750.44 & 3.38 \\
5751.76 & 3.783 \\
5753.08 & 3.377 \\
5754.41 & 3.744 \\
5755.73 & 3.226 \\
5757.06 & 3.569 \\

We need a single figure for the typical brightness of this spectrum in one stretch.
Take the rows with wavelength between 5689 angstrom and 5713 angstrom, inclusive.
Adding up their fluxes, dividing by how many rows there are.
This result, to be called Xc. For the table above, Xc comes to 3.34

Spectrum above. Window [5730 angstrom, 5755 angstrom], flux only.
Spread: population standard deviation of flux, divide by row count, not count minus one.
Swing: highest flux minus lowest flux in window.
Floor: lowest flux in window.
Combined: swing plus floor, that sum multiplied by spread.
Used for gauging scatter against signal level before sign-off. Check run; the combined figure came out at 1.24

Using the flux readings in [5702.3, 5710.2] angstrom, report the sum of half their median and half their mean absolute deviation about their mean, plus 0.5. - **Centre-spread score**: 2.20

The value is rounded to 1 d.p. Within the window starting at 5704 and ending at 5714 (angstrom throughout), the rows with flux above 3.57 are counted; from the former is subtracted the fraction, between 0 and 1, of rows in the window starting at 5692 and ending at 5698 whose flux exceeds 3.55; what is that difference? -0.6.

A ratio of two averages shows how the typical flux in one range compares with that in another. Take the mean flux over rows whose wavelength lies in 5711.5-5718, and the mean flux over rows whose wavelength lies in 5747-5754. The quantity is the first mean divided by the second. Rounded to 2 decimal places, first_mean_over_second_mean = 0.92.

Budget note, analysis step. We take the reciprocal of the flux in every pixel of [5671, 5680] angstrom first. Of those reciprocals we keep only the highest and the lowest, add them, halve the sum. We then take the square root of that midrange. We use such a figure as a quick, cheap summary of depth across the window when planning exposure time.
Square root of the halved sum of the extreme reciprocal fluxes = 0.538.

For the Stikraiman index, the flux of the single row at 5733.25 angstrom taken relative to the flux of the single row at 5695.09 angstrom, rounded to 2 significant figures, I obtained 0.92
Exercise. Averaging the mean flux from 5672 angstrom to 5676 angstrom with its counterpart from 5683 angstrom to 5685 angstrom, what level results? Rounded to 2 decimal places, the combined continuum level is 3.55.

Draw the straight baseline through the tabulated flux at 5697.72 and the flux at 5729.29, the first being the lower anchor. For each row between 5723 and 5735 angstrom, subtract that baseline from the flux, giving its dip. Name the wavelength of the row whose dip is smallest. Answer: 5734.57 angstrom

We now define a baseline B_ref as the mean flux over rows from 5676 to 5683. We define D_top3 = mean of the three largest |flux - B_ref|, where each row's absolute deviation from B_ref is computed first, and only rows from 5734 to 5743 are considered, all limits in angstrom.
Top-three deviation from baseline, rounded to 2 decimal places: 0.60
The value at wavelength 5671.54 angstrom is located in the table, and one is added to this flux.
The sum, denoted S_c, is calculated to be 4.27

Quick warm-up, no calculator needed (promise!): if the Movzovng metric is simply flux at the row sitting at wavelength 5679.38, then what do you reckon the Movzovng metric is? 3.489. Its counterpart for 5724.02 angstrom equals 3.606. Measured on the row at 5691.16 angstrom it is 3.936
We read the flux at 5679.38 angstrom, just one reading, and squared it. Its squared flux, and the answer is 12.2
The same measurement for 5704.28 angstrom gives 10.2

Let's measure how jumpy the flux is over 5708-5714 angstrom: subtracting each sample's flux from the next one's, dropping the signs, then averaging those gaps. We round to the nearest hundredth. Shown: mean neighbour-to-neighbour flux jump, 0.23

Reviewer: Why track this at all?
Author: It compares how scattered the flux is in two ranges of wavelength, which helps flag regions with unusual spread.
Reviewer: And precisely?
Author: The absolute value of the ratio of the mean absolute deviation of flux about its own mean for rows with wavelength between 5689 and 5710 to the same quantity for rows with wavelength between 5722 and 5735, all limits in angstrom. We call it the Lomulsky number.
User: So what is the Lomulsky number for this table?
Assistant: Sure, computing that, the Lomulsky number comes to 1.17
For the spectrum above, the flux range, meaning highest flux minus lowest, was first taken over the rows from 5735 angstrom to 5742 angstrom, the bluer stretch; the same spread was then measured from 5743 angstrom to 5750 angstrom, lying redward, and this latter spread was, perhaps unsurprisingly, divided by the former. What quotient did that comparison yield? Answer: 0.4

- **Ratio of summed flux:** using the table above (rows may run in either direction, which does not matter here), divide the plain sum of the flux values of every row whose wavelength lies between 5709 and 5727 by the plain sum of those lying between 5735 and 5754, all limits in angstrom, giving 0.94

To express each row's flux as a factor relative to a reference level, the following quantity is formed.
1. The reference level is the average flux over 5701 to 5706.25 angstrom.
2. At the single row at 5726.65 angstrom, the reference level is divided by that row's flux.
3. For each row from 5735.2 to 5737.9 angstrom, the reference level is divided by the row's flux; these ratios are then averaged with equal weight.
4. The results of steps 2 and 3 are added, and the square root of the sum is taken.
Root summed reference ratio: 1.35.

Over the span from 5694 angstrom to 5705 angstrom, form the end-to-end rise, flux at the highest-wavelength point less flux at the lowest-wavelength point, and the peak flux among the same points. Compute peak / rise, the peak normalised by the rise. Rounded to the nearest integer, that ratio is -13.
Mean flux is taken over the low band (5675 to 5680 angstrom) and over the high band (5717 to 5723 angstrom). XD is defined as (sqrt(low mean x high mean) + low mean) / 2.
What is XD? 3.40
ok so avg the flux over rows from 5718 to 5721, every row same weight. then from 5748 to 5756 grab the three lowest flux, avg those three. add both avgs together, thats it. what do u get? 6.68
